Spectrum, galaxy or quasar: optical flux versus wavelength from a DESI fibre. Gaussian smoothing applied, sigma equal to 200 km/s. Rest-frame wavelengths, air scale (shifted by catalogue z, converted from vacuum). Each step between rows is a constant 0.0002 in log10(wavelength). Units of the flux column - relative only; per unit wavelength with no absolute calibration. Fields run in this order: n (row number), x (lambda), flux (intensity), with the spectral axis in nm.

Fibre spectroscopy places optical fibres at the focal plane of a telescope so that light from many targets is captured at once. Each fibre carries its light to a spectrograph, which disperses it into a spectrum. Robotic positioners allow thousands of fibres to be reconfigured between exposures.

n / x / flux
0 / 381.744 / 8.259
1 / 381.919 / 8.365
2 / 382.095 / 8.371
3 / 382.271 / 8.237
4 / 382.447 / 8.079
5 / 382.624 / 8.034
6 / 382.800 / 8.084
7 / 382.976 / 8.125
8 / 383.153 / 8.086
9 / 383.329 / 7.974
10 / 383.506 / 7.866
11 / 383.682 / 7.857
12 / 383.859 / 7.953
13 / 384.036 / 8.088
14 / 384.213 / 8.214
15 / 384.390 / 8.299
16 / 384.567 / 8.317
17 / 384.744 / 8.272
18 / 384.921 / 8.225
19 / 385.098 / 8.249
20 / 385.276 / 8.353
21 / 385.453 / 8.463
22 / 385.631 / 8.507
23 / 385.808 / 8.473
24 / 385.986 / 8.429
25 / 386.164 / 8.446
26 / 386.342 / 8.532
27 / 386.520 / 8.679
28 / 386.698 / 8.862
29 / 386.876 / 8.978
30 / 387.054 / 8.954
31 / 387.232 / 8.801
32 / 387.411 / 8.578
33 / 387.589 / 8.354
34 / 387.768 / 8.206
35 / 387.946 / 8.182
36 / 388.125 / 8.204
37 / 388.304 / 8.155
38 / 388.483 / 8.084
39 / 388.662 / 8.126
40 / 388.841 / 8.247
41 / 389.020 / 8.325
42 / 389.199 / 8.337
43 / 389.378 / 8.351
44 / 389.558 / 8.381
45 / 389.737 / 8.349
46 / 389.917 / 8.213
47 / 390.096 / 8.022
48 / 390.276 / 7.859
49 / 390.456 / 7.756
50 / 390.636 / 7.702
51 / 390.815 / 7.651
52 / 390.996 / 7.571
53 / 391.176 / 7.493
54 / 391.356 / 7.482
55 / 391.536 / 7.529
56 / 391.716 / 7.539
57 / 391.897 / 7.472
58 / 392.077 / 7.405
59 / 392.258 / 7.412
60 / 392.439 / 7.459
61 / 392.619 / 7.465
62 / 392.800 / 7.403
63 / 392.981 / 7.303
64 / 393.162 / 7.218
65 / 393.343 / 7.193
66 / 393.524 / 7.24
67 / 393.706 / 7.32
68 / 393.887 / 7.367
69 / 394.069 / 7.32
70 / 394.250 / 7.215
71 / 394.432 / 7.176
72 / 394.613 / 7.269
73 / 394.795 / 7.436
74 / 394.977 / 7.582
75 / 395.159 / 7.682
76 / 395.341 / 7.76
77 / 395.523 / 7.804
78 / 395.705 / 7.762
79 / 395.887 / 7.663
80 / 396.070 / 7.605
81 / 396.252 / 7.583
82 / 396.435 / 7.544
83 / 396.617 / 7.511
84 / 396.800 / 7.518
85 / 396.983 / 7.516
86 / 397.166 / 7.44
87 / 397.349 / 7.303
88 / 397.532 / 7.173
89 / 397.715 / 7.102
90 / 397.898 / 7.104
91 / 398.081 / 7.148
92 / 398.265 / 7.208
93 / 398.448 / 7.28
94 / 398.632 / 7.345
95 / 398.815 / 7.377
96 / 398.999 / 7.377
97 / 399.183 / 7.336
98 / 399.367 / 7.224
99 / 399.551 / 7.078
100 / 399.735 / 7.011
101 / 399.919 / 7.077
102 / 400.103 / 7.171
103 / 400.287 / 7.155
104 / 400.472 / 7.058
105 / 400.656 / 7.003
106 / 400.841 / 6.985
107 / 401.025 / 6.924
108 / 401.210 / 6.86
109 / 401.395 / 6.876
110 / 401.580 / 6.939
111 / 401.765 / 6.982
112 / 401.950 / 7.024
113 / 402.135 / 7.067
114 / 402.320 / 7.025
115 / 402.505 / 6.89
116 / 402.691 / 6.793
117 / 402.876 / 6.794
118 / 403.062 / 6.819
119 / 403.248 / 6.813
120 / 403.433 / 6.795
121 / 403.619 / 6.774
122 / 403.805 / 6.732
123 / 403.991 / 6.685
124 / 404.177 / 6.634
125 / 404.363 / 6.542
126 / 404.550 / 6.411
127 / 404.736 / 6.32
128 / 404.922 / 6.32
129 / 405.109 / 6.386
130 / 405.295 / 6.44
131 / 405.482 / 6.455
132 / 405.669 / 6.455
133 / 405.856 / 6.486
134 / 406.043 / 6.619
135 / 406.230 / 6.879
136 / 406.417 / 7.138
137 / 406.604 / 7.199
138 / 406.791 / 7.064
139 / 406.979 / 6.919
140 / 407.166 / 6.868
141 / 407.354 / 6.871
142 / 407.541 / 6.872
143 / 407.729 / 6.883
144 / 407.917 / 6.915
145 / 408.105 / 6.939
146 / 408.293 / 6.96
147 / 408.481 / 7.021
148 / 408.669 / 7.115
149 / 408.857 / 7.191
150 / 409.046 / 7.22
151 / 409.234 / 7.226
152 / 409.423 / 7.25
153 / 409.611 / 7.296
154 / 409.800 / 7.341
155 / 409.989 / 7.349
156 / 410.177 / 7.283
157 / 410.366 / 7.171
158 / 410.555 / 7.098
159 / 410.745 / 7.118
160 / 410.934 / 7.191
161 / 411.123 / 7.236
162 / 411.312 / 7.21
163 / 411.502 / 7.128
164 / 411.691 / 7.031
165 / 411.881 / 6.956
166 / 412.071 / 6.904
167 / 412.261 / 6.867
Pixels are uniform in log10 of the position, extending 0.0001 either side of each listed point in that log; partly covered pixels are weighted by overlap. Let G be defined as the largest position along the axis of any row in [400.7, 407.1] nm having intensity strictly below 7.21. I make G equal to 406.979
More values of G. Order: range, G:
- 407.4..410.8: 410.745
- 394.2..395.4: 394.432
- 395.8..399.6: 399.551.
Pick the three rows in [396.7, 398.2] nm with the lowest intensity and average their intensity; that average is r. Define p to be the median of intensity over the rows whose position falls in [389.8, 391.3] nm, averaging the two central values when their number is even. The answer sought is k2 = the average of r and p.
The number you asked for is 7.4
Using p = 7.7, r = 7.1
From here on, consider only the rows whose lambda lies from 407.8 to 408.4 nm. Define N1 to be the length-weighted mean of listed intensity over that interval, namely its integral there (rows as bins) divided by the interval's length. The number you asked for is 6.93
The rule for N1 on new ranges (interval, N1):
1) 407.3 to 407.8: 6.88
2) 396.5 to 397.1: 7.51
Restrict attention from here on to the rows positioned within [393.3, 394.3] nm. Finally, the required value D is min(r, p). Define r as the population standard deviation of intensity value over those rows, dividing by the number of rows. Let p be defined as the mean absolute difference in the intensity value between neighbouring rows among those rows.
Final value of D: 0.063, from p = 0.065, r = 0.063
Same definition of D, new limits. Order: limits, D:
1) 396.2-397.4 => 0.049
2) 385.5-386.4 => 0.038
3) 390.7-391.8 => 0.045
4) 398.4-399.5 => 0.050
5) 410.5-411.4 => 0.041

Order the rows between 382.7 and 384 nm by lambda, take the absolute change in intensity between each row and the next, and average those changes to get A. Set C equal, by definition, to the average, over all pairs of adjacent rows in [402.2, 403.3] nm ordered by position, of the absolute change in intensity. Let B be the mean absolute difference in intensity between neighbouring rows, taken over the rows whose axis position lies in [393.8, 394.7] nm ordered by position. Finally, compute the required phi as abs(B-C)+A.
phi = 0.086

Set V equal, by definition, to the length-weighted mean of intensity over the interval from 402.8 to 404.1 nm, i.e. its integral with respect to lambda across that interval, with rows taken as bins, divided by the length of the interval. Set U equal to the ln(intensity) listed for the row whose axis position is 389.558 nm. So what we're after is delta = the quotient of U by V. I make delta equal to 0.314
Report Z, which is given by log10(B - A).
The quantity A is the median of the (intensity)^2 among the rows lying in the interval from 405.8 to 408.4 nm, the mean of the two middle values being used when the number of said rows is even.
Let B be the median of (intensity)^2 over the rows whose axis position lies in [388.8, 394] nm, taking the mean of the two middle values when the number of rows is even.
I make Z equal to 0.96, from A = 48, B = 56.7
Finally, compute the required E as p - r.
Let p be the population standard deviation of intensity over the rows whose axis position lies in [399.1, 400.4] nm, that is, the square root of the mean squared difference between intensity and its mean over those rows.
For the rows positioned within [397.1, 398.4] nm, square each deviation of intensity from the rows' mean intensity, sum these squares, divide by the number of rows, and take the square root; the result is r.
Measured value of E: -0.01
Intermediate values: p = 0.100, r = 0.113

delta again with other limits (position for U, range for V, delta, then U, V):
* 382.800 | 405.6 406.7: 0.307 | 2.09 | 6.8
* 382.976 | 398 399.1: 0.287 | 2.09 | 7.3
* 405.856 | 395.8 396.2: 0.245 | 1.87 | 7.6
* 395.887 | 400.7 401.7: 0.294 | 2.04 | 6.9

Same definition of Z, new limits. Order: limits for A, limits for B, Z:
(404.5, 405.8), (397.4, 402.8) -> 0.95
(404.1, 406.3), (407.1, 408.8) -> 0.79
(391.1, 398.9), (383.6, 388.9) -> 1.15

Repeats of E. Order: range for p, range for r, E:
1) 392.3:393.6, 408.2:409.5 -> 0.00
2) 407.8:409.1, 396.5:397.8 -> -0.05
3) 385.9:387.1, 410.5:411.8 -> 0.15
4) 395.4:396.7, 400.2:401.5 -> 0.01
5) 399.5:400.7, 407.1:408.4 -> 0.03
